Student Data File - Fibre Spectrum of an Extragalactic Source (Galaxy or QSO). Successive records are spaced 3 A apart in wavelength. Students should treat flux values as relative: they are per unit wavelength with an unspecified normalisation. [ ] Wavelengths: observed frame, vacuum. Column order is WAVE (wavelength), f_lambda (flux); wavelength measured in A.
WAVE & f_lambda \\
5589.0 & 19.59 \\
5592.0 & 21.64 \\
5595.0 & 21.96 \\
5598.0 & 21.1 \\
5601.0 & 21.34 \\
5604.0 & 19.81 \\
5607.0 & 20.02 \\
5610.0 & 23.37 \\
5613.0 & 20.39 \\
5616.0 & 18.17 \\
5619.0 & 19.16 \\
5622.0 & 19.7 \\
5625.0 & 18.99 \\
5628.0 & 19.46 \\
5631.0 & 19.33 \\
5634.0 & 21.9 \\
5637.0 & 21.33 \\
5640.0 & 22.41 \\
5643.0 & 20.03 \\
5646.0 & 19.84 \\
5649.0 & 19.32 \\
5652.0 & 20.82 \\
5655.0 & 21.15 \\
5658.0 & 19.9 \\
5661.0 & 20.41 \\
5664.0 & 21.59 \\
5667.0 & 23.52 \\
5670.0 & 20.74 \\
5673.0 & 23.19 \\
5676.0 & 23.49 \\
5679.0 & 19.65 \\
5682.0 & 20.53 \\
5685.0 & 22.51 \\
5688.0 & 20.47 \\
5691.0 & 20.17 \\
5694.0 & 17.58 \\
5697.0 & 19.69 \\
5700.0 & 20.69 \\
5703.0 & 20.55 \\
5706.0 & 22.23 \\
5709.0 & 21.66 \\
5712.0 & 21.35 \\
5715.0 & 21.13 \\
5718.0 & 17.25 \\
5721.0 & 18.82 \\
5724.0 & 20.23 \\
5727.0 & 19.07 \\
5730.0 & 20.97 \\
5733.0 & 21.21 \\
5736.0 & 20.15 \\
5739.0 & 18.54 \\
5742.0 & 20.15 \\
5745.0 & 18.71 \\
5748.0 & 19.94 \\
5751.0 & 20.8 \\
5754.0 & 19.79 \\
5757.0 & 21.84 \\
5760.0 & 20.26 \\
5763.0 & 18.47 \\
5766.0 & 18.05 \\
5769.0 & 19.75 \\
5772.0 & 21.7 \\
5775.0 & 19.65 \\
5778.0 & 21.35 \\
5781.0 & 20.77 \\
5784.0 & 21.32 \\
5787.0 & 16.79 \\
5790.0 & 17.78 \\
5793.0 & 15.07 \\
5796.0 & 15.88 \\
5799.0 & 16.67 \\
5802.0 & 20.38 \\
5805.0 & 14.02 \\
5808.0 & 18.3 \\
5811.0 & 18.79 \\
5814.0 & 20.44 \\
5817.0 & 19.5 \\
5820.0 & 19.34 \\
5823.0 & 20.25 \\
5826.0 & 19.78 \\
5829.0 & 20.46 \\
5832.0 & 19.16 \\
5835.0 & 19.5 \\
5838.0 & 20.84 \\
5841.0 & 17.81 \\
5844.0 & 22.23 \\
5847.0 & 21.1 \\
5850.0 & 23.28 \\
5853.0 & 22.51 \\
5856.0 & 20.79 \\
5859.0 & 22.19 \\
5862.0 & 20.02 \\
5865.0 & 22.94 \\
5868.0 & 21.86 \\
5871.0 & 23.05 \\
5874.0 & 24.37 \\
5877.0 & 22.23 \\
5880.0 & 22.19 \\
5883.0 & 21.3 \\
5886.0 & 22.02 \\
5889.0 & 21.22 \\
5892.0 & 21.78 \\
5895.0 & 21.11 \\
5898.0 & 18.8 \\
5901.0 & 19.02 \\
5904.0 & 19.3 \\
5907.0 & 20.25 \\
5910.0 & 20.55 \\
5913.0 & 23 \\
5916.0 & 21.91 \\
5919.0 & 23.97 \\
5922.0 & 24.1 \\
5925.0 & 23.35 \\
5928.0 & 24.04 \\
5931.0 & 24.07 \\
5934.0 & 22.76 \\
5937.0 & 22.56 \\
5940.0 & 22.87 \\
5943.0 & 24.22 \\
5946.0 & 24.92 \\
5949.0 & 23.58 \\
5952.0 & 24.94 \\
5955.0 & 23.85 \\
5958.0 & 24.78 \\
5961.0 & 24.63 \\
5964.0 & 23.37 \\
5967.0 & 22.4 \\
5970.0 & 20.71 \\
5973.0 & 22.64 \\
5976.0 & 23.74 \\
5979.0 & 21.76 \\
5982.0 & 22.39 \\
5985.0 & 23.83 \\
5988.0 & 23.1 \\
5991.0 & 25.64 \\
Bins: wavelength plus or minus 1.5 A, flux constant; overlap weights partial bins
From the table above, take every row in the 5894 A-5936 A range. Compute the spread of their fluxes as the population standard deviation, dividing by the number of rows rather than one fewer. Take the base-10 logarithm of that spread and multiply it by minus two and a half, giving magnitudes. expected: -0.7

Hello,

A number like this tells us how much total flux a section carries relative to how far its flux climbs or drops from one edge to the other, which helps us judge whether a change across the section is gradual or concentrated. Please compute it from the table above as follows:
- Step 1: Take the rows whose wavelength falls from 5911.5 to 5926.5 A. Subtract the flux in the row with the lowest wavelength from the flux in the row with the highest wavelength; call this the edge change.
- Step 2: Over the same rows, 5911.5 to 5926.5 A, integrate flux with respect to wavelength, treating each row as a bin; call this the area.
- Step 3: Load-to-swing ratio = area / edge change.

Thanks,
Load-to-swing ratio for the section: 997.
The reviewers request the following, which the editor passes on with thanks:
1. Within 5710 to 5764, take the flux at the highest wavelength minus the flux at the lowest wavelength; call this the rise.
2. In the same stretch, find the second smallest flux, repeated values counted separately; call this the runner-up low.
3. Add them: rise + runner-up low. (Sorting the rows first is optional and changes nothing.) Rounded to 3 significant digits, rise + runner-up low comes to 15.6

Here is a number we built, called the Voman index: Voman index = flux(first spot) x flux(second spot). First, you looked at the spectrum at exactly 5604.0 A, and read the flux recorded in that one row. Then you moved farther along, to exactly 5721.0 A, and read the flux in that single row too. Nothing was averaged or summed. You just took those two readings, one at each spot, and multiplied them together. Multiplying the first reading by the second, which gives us 373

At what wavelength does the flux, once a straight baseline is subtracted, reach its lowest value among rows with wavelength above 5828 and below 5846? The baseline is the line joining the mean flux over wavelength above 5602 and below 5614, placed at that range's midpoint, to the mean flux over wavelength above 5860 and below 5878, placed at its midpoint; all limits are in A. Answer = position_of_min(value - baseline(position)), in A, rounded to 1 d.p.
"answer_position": 5841.0 A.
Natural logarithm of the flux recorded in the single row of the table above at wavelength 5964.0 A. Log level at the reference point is 3.15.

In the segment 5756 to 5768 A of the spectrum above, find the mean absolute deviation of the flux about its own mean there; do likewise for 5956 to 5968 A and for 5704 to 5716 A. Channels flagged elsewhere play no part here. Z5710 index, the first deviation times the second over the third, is 3.6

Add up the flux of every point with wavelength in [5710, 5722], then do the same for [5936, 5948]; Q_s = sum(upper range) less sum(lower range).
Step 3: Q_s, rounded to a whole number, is 16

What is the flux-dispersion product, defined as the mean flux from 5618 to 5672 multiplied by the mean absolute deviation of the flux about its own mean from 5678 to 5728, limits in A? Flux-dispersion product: 22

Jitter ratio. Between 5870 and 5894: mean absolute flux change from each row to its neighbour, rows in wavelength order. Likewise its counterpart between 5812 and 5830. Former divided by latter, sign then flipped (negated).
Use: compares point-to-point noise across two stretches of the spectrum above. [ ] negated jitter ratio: -1.5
